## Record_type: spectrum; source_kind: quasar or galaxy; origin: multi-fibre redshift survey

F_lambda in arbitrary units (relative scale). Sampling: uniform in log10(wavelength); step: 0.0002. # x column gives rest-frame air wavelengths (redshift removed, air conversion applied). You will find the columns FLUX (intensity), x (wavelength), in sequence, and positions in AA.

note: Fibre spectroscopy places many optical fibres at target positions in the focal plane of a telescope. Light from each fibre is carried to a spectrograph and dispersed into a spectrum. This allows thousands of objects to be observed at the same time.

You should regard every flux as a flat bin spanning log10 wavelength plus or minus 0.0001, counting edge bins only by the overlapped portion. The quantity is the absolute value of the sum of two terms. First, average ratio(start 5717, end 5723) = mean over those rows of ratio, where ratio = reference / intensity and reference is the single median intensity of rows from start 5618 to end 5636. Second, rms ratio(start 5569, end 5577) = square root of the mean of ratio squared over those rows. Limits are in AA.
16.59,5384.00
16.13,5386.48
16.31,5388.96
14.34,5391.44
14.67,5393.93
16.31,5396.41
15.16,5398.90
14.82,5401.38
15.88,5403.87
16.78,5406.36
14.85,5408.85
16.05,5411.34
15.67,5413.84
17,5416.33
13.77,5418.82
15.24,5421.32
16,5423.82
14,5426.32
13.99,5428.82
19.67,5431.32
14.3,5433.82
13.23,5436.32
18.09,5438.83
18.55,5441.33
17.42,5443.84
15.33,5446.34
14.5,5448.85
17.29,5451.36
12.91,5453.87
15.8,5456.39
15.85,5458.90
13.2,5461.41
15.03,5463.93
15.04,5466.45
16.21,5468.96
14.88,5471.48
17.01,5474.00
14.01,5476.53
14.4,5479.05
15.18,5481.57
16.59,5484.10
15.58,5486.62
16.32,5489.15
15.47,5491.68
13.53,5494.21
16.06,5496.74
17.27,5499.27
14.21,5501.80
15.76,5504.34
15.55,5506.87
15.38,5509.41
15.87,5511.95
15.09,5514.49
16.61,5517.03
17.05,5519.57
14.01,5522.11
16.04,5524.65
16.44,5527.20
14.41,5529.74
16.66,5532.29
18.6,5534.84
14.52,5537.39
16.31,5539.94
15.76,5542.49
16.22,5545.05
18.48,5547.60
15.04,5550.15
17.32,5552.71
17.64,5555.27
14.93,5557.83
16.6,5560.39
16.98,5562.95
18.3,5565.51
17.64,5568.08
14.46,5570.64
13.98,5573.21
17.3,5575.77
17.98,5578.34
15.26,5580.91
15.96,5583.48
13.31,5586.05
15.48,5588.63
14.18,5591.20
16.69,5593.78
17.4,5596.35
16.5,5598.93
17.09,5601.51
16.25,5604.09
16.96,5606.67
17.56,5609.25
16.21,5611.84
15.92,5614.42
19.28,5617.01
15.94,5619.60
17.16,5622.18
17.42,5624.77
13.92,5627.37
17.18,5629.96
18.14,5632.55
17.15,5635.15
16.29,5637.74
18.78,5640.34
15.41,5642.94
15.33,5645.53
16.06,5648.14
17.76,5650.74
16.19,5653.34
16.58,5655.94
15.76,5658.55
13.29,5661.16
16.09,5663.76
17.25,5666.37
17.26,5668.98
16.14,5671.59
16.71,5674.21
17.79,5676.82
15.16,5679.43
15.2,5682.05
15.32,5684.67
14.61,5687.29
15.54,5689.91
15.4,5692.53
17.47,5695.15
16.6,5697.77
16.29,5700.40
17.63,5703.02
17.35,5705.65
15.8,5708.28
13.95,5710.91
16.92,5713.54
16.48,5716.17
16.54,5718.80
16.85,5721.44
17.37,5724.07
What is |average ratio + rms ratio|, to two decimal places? 2.17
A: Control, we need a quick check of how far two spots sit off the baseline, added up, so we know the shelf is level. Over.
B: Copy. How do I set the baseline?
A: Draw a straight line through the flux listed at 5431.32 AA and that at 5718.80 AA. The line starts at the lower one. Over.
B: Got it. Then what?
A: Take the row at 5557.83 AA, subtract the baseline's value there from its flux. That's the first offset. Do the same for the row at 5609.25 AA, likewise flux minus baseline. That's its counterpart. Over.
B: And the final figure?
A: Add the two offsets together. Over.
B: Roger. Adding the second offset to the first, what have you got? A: -3.5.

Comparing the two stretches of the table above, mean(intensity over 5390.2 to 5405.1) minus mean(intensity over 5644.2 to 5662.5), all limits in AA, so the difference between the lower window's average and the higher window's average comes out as -0.66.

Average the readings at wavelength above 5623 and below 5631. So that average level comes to 16.2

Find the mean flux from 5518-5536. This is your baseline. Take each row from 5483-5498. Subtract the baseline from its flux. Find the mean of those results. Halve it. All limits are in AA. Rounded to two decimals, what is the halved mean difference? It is -0.29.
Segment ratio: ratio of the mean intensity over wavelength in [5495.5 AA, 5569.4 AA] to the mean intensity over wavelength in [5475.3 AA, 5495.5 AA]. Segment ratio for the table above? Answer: 1.07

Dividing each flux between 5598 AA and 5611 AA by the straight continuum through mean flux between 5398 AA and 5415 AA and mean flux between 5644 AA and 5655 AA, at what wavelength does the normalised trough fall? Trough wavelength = 5604.09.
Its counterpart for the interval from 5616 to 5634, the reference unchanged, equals 5627.37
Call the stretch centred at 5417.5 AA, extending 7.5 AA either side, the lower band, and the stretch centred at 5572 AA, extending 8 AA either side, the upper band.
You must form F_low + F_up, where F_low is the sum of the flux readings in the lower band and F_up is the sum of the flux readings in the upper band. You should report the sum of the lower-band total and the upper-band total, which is 193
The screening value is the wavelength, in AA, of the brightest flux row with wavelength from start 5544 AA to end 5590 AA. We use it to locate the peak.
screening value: 5547.60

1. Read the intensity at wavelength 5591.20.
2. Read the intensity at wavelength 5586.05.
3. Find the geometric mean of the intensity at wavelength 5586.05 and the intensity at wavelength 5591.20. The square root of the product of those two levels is 13.7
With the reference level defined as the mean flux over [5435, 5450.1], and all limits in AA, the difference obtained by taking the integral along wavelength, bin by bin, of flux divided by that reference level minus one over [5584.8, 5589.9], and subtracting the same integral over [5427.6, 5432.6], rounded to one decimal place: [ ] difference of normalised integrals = -0.8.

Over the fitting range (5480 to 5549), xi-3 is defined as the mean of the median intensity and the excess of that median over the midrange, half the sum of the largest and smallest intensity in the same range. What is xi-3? 7.8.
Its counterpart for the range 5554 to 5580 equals 9.1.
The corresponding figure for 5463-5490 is 7.4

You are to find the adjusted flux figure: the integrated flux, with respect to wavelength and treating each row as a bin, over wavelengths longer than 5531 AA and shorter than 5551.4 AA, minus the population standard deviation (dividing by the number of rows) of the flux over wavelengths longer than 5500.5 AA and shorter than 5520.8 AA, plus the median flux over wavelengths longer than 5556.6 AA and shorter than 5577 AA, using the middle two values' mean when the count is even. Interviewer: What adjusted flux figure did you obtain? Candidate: 352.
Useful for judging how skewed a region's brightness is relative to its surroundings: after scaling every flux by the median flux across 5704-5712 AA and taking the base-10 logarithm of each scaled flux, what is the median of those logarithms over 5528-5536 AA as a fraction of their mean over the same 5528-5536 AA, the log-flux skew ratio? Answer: 1.3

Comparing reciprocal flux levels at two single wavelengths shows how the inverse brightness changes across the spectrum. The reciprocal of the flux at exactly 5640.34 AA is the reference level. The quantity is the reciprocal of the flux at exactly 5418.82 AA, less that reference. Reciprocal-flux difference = 0.019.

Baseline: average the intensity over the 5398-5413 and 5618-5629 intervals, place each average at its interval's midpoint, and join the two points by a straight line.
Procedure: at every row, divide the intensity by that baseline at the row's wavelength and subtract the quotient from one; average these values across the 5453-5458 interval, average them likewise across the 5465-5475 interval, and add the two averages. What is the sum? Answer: 0.08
